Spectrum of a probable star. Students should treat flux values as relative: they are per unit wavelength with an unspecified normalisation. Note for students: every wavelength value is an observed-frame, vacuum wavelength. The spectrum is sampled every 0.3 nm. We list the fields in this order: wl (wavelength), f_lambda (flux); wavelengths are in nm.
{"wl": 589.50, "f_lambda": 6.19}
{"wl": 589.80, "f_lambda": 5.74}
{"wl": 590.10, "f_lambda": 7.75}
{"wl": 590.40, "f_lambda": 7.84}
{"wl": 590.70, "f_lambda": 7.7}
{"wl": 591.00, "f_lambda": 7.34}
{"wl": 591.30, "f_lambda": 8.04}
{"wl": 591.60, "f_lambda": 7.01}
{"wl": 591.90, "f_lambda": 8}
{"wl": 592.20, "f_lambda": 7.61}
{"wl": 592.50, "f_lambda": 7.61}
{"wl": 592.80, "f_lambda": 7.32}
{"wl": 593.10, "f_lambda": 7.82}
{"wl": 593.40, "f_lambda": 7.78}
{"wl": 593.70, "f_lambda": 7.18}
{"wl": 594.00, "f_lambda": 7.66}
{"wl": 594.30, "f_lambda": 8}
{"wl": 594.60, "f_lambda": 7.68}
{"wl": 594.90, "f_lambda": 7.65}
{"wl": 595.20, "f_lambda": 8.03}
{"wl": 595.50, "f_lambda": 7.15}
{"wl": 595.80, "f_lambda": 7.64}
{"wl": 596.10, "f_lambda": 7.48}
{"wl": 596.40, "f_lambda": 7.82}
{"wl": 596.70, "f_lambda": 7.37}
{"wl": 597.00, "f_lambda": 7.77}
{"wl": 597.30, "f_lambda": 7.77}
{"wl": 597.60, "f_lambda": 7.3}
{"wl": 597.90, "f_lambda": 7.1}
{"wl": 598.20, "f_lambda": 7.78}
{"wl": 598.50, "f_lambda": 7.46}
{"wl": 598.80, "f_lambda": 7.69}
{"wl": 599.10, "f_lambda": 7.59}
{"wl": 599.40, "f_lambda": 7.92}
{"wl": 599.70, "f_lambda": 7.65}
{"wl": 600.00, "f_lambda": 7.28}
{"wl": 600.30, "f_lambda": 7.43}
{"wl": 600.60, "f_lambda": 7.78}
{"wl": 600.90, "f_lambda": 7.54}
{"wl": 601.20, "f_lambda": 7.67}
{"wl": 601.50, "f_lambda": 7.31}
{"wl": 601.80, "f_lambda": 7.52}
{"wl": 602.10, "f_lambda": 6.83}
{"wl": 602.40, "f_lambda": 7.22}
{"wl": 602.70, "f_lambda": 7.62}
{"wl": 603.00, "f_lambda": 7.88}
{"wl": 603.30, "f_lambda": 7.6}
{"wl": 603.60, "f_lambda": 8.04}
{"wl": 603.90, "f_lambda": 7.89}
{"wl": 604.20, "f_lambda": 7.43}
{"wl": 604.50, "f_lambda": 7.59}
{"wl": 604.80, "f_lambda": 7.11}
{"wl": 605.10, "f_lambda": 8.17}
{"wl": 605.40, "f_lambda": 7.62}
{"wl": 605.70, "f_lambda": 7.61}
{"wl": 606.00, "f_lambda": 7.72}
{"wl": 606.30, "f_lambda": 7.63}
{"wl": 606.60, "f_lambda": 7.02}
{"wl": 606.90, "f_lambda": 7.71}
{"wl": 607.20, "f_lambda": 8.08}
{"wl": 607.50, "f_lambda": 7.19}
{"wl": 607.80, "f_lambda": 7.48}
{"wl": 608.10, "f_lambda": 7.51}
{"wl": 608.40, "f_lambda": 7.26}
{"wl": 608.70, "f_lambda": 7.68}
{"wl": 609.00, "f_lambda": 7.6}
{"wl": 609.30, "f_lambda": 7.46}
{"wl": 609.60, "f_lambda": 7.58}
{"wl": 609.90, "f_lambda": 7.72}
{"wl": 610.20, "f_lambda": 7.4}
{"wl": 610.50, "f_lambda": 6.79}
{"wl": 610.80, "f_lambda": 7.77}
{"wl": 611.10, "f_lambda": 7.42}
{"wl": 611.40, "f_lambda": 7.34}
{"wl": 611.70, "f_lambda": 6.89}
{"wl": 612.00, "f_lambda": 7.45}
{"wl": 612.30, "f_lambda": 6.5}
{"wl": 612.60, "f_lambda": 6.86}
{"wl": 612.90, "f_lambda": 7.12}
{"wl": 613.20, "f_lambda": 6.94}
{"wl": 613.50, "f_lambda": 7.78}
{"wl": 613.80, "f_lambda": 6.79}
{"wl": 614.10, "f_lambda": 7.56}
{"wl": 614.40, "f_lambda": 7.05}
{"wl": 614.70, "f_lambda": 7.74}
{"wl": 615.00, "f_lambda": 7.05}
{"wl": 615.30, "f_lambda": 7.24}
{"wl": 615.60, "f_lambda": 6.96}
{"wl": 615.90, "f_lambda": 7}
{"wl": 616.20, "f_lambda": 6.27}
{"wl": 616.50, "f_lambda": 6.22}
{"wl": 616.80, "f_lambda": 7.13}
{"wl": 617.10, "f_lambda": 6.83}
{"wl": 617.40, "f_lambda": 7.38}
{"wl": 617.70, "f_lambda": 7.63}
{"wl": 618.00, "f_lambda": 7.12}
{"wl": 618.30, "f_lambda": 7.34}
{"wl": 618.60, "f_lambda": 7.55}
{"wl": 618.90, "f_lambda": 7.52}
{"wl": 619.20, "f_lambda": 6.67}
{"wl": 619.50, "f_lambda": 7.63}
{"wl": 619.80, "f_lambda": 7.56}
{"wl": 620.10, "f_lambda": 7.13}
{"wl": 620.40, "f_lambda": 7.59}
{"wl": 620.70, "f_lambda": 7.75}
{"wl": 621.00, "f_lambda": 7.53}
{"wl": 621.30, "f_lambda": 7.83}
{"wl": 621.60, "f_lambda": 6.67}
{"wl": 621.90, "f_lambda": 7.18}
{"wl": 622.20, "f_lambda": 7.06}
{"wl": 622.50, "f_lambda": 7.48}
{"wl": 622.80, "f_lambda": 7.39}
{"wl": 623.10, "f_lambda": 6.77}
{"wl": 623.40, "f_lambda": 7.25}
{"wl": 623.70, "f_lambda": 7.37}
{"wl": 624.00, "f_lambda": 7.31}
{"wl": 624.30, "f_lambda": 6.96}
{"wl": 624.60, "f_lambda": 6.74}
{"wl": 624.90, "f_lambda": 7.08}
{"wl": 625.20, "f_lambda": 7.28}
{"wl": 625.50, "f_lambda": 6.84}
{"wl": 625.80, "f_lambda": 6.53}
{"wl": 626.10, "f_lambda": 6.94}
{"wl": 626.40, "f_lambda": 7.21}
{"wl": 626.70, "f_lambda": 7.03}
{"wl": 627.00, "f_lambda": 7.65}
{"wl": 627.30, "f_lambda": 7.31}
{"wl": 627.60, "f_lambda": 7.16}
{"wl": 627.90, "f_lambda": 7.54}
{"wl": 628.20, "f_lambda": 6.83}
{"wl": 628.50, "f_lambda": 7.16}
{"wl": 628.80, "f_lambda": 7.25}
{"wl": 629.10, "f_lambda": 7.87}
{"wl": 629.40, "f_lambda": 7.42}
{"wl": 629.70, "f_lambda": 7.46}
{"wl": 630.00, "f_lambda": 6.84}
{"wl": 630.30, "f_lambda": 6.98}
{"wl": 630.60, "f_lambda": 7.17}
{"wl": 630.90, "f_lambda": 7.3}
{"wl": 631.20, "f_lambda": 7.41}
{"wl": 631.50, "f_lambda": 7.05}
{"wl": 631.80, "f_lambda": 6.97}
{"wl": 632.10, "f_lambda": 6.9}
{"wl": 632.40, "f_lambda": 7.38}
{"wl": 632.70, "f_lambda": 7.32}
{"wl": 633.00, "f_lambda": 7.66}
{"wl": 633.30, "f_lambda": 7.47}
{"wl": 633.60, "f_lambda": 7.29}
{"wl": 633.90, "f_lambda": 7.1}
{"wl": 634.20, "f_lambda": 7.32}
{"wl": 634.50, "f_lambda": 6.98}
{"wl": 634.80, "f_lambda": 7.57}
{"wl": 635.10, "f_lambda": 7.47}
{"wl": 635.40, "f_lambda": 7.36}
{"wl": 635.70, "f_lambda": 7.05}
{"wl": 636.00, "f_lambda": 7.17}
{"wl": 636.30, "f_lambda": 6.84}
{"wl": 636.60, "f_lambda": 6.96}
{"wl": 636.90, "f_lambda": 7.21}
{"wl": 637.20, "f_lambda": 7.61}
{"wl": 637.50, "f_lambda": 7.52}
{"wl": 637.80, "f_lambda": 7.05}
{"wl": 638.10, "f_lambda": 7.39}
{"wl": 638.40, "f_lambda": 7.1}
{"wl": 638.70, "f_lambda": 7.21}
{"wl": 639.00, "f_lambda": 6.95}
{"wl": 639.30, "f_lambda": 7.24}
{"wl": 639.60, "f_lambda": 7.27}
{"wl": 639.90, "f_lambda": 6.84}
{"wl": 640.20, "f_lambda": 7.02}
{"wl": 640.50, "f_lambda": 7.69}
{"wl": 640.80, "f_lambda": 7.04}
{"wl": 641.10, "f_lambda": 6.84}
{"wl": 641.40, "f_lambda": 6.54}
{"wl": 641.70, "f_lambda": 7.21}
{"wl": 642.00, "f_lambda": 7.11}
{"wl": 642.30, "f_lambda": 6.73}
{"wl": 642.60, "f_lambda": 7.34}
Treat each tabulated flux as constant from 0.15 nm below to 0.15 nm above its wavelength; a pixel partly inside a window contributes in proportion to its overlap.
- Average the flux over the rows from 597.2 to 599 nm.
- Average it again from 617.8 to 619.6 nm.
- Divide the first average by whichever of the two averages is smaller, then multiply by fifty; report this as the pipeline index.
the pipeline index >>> 51.4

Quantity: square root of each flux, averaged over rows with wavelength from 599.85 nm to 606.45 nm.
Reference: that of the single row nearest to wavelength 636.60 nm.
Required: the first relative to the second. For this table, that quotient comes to 1.04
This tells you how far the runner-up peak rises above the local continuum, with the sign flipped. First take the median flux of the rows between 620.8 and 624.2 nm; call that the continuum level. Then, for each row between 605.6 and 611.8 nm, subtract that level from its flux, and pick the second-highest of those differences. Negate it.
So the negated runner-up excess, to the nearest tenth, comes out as -0.5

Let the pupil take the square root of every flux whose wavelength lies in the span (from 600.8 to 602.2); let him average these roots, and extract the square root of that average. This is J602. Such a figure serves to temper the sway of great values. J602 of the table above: 1.648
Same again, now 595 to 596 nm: 1.660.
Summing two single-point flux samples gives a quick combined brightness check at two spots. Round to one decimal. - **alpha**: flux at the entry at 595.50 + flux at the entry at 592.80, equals 14.5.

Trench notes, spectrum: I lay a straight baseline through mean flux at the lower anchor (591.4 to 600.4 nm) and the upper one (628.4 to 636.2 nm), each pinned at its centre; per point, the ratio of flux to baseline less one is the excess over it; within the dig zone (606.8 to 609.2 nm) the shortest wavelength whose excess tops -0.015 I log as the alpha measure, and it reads 606.90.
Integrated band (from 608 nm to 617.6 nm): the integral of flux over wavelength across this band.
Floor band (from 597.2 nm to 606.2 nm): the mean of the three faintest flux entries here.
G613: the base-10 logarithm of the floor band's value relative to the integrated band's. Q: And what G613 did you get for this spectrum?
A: -0.99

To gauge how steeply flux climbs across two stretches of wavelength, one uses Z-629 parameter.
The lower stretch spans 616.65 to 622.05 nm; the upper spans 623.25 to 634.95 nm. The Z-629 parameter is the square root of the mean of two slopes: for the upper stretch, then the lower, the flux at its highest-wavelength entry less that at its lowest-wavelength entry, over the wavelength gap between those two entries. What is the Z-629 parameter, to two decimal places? 0.14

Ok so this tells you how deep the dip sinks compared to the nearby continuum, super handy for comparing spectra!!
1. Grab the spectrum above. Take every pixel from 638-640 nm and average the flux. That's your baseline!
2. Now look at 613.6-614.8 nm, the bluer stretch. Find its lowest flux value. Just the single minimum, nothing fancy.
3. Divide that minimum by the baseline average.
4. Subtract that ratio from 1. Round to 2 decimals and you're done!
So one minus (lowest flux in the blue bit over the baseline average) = 0.05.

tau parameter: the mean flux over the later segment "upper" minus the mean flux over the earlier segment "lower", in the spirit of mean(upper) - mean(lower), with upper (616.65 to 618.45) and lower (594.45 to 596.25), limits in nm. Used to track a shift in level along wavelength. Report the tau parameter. -0.37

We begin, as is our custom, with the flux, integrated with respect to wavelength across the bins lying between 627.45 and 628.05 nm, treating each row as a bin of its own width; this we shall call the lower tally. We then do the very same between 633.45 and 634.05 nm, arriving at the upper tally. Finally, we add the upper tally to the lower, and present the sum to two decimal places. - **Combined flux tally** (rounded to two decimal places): 8.73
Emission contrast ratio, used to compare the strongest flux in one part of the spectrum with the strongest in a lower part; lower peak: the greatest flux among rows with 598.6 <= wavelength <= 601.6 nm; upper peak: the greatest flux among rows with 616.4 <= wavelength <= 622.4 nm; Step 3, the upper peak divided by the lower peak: 0.99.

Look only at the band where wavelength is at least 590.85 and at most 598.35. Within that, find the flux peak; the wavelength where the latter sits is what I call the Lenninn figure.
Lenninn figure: 591.30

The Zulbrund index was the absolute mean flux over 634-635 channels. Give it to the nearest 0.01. 7.29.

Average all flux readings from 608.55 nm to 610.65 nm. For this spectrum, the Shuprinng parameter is 7.46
